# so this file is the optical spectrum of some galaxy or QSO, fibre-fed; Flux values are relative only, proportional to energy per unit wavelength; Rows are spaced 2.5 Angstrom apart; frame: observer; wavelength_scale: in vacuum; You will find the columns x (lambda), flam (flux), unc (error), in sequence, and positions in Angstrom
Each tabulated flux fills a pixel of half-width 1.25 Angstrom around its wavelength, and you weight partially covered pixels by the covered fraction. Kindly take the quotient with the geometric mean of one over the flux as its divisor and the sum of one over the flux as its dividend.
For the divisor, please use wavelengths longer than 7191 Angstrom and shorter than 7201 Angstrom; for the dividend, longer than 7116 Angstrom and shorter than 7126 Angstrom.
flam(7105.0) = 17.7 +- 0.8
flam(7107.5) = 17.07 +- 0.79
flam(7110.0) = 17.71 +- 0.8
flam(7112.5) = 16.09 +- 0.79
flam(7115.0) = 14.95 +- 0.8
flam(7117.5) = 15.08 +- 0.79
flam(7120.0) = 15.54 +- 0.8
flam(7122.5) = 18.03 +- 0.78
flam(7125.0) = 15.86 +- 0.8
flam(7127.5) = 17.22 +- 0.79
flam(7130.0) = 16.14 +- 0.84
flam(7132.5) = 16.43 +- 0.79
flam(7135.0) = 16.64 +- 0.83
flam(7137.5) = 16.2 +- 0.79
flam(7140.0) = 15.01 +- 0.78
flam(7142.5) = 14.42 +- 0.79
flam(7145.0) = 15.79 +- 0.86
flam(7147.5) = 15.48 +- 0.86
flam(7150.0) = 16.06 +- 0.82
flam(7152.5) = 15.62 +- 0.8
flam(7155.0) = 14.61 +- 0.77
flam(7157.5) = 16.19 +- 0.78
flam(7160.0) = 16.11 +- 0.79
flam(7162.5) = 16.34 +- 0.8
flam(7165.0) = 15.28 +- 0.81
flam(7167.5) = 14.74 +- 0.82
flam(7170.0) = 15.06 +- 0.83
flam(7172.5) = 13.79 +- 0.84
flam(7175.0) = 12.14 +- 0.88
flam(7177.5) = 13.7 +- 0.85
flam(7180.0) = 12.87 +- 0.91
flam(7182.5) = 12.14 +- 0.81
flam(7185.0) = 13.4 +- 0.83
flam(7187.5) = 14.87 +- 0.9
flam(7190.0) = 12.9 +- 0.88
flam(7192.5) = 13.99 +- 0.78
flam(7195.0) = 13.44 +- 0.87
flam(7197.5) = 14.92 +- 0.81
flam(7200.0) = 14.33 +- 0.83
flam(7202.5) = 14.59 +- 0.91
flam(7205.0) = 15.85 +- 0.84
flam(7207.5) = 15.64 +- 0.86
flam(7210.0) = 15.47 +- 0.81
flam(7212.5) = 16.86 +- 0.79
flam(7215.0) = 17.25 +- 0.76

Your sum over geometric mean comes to 3.53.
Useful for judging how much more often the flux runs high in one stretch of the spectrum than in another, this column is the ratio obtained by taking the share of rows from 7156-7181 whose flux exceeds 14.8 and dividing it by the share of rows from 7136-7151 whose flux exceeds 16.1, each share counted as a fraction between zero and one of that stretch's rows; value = 3.0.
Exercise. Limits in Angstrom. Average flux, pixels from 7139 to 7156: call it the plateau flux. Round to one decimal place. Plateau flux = 15.3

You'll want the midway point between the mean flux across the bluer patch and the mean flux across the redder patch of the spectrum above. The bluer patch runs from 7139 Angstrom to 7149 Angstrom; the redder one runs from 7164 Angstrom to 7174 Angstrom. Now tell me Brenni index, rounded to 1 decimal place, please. 14.9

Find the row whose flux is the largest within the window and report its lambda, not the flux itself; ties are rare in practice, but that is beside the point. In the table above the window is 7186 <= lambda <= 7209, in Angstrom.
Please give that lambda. 7205.0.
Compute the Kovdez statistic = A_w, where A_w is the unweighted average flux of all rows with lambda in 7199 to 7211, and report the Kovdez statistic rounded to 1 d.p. 15.2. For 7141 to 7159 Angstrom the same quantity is 15.5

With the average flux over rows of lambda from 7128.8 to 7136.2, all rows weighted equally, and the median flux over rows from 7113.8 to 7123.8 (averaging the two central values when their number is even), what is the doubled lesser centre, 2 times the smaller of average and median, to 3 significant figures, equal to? 30.6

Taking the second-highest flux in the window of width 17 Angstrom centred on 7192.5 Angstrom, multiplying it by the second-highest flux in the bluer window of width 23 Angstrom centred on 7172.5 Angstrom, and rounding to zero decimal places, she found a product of 227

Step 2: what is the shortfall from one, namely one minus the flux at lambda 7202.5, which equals -13.6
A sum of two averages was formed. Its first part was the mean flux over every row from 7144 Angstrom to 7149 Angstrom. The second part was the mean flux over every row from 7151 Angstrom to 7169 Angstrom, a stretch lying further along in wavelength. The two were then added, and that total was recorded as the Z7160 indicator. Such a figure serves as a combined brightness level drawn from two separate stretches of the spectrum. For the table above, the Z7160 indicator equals 31.2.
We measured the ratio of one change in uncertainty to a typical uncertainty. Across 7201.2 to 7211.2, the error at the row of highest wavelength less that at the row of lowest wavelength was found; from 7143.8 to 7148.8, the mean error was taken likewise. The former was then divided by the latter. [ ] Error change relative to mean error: -0.12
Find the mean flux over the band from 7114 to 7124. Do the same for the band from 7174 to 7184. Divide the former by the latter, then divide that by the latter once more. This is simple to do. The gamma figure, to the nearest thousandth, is 0.098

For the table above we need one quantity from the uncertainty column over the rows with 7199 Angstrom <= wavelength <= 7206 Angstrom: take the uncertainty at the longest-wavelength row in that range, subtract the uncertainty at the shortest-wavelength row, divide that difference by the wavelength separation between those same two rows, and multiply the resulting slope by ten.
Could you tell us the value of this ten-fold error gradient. 0.020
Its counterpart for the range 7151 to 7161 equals -0.013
